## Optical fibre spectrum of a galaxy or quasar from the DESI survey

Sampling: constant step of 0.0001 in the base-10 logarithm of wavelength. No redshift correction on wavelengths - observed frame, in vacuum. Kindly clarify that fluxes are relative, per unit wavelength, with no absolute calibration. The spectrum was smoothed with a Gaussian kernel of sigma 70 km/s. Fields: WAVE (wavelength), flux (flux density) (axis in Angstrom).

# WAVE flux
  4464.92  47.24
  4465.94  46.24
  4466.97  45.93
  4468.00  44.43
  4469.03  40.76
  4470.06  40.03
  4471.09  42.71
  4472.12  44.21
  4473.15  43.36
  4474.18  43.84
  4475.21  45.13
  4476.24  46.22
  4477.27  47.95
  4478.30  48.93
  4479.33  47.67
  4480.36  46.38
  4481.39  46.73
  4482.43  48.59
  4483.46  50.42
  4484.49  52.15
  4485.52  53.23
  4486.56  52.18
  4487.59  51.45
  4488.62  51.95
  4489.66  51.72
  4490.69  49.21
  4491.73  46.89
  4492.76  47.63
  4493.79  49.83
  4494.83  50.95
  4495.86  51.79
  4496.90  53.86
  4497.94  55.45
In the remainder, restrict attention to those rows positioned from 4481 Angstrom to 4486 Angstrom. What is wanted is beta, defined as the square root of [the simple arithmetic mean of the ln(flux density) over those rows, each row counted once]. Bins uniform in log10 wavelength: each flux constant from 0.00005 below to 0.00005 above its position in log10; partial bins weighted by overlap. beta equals 1.98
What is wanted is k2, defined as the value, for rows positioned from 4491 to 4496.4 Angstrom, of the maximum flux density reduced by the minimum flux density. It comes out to 4.9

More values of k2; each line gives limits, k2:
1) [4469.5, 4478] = 7.9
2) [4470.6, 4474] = 1.5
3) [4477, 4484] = 4.0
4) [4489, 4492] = 4.8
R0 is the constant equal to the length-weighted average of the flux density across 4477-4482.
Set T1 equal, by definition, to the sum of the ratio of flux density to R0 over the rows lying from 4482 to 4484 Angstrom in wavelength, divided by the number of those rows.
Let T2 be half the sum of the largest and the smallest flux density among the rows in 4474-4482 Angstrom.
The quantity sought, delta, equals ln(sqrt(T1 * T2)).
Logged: 1.94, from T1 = 1.04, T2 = 46.4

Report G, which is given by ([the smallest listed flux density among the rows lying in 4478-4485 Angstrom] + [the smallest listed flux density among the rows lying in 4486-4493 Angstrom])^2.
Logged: 8699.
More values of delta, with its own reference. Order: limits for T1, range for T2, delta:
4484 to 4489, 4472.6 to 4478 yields 1.96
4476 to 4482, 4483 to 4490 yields 1.97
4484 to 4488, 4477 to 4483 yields 1.98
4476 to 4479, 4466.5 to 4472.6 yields 1.88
